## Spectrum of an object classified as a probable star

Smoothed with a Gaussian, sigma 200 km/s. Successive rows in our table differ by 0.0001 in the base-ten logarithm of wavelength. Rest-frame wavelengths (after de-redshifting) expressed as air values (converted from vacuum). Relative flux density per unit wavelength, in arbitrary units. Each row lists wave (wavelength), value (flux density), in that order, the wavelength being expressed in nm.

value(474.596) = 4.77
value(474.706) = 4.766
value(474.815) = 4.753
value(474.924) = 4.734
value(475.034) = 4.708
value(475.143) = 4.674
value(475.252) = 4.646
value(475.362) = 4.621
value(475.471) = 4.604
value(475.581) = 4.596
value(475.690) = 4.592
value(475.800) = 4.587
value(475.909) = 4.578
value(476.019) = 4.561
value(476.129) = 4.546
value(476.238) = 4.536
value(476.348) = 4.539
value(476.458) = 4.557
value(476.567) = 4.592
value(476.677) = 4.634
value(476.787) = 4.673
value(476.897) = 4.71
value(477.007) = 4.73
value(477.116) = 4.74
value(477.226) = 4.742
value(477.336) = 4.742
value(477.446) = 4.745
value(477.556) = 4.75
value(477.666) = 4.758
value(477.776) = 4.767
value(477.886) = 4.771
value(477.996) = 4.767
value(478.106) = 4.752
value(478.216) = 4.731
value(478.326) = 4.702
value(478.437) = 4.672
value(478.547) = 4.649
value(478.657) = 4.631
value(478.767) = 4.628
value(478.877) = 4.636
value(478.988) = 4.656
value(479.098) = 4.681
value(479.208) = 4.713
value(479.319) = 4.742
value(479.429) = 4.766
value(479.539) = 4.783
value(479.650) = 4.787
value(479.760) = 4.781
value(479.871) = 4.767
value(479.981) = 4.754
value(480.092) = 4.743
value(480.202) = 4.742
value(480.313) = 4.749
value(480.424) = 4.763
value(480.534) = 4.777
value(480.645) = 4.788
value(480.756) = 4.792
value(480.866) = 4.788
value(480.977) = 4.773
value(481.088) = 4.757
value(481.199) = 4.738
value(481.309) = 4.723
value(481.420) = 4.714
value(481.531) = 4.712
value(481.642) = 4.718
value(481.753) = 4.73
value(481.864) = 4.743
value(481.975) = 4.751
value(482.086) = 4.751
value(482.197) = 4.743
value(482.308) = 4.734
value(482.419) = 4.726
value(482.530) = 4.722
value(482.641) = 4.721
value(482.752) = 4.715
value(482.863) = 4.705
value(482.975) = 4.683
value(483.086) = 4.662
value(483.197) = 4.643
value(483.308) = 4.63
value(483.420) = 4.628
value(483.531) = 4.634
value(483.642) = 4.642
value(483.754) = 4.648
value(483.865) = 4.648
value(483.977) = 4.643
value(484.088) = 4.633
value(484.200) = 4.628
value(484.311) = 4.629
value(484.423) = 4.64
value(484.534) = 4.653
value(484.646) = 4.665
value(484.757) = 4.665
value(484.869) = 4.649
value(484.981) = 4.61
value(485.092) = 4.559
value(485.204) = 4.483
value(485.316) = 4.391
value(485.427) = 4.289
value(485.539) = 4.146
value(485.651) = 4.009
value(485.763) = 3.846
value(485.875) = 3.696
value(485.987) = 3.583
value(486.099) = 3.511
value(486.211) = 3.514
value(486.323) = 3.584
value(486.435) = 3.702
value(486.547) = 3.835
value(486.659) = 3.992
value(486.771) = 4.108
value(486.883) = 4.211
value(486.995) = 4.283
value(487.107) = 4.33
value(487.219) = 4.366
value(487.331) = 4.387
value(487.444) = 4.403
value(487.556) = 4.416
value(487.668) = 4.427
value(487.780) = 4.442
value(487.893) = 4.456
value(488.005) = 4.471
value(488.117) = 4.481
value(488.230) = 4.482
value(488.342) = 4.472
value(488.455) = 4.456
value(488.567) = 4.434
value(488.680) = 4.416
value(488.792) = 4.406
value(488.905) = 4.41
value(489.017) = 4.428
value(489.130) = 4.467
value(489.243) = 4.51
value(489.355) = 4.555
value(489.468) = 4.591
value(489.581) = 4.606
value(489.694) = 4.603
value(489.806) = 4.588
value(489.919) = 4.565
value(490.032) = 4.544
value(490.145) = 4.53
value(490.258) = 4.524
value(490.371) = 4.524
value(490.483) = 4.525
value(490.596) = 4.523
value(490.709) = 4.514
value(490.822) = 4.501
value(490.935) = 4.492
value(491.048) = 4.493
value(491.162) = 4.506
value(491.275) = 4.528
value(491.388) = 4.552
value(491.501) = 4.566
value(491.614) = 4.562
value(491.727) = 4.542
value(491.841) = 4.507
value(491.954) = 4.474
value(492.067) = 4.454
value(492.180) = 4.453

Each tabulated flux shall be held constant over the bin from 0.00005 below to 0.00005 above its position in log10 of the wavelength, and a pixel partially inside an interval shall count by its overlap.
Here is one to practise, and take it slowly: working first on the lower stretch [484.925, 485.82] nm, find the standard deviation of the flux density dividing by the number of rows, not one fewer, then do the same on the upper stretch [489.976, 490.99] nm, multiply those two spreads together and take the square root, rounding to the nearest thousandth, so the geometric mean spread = 0.061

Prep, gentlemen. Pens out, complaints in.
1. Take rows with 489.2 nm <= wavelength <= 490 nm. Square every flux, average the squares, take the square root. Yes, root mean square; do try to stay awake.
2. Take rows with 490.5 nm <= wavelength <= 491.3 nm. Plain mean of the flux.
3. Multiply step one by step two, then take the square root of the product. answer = 4.54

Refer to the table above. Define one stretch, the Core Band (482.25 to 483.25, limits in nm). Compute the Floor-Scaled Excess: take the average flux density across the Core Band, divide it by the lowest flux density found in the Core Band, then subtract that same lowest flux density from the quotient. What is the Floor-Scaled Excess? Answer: -3.6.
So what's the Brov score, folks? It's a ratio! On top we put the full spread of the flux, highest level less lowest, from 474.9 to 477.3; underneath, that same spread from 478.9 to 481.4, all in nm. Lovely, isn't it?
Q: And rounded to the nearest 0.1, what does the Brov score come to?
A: 1.5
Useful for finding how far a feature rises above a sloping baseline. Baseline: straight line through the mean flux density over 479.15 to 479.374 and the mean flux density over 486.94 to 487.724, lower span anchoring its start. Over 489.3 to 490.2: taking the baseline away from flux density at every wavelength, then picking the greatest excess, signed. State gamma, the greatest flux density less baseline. 0.33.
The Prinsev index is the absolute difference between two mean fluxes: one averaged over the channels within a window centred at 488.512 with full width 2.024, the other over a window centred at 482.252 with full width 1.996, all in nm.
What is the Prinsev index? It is 0.25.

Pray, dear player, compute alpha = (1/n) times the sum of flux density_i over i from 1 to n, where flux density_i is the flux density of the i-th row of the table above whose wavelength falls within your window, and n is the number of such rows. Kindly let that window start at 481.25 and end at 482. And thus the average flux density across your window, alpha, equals 4.73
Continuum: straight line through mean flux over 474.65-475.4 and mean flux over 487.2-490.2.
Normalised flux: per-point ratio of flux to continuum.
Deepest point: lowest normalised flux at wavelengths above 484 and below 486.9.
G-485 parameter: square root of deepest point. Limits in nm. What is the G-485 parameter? 0.881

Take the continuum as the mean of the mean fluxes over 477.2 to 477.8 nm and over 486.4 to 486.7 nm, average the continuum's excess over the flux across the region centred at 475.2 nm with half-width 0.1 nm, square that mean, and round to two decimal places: 0.13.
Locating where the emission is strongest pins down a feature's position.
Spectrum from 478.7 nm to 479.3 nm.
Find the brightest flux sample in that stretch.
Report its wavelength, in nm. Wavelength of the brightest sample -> 479.208 nm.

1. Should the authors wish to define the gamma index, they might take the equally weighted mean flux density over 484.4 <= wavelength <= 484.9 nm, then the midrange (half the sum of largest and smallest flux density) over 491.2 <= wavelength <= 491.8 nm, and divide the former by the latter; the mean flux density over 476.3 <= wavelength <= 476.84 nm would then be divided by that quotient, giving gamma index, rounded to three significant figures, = 4.49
